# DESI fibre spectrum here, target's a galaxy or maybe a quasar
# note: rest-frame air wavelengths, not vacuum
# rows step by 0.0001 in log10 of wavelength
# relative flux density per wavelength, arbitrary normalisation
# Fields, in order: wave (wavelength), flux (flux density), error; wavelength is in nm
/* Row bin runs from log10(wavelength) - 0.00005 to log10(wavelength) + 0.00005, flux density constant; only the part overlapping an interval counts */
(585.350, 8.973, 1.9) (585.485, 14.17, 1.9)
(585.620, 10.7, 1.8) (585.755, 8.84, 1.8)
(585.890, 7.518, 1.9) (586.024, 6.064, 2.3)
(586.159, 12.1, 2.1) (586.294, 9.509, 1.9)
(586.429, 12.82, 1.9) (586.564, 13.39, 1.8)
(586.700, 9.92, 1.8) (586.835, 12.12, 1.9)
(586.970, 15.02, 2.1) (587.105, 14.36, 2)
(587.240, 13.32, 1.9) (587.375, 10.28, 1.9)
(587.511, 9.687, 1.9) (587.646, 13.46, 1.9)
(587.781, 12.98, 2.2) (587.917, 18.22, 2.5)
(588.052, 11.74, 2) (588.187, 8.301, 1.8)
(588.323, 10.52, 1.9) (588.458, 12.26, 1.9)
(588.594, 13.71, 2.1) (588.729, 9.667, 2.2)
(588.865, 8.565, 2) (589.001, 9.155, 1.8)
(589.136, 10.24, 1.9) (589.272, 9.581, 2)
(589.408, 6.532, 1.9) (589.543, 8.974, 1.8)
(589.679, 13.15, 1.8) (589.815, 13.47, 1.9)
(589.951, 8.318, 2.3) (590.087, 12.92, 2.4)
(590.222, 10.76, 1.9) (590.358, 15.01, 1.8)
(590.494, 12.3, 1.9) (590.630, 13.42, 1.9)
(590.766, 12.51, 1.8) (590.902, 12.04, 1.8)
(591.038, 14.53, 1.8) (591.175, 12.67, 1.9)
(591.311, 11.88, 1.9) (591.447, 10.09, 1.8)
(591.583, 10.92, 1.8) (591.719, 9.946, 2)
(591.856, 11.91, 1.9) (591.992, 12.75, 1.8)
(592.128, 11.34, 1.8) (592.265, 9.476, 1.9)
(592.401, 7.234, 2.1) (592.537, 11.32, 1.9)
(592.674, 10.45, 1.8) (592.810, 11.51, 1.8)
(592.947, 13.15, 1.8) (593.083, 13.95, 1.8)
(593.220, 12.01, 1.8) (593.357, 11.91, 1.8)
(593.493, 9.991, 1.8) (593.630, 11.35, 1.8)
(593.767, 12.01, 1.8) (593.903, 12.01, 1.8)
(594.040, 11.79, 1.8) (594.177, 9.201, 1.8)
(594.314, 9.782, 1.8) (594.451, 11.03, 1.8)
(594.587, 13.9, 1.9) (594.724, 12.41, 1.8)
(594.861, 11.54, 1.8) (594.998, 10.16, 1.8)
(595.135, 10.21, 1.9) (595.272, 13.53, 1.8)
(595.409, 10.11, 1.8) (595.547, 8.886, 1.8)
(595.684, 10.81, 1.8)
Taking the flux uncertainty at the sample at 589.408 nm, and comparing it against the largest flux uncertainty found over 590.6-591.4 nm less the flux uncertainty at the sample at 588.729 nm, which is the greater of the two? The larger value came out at 1.90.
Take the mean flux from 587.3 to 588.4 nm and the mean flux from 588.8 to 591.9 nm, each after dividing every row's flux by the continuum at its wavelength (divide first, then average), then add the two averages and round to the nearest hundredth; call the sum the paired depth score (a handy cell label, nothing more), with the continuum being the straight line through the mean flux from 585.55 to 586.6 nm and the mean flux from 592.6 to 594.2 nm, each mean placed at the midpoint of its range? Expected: 2.16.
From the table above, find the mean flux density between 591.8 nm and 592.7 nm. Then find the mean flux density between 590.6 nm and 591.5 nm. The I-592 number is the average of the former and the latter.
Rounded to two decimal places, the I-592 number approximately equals 11.54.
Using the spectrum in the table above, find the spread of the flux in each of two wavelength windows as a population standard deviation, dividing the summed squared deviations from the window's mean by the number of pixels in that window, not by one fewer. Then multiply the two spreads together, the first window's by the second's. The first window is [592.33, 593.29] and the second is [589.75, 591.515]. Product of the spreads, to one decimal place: 3.5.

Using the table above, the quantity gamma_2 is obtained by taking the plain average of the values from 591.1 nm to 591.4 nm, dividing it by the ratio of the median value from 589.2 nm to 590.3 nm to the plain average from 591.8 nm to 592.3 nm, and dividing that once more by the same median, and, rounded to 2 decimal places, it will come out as 1.35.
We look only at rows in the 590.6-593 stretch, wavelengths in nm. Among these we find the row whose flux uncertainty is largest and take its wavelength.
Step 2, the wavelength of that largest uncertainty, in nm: 592.401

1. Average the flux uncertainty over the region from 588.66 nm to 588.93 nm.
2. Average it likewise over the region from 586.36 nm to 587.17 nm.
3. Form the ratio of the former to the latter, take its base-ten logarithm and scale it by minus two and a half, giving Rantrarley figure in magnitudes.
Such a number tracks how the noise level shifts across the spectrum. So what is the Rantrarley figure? -0.10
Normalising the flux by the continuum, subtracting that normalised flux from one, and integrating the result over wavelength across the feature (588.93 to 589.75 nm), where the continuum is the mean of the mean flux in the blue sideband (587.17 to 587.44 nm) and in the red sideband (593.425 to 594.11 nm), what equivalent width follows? 0.14 nm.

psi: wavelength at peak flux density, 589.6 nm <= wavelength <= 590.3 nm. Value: 589.815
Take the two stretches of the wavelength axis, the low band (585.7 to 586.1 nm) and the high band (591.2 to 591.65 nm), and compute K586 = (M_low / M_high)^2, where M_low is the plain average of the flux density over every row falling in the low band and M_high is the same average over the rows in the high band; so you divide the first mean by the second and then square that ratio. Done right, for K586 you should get 0.46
